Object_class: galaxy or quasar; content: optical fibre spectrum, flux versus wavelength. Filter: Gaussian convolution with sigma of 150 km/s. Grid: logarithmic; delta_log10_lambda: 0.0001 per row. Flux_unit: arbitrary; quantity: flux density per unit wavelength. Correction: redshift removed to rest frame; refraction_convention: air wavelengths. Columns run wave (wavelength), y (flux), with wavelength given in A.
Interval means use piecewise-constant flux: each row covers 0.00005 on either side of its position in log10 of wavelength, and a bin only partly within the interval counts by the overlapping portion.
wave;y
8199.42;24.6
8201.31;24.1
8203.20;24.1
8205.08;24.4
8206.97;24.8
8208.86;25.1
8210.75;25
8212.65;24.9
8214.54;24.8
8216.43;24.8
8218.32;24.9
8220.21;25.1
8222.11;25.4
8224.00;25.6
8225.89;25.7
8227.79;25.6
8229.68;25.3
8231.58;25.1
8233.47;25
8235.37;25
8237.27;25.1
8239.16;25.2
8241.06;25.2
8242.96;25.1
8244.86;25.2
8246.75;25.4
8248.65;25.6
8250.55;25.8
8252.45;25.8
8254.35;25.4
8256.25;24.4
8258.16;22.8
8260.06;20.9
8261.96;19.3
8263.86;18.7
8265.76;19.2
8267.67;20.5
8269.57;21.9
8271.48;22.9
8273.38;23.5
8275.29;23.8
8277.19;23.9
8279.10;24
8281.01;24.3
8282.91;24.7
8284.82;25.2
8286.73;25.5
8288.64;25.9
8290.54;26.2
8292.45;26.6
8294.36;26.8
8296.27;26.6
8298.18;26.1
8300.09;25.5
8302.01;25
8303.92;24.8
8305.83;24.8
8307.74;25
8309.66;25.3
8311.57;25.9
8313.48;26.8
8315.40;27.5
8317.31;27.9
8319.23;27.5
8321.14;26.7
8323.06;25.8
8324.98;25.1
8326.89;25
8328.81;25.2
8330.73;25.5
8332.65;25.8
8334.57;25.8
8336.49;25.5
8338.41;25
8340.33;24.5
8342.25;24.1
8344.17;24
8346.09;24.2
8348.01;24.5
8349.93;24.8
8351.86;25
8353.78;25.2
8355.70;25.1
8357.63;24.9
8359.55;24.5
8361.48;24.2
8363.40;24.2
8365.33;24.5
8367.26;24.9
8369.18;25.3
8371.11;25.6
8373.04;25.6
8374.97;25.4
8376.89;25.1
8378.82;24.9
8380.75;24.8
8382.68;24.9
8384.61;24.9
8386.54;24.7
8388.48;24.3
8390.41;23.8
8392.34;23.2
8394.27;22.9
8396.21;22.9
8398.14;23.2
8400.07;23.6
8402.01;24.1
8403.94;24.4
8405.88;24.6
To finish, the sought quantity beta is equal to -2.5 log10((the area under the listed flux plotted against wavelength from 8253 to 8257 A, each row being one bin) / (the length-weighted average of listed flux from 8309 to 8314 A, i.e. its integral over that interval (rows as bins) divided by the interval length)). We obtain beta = -1.5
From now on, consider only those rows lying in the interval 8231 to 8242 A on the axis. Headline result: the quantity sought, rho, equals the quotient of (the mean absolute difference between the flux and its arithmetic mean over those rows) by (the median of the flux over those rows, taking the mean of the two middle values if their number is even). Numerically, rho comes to 0.0027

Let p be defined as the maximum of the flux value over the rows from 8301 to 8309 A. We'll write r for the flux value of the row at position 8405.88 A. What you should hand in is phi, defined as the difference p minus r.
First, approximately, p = 25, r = 24.6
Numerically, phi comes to 0.4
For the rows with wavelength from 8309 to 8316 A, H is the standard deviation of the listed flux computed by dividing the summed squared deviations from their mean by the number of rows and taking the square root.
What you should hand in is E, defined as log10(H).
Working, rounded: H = 0.8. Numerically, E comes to -0.1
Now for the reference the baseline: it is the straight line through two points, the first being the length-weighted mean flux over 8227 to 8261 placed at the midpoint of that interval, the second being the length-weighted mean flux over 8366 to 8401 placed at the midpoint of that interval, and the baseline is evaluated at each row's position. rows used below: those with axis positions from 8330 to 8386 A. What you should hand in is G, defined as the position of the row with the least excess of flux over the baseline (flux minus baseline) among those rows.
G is 8344.17 A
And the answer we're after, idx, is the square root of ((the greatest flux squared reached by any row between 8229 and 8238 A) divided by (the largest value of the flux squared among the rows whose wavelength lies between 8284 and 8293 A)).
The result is 0.95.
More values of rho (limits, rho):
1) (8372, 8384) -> 0.0102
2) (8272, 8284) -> 0.0130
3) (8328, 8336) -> 0.0088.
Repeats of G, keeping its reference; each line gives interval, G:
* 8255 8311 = 8263.86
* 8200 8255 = 8201.31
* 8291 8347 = 8344.17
